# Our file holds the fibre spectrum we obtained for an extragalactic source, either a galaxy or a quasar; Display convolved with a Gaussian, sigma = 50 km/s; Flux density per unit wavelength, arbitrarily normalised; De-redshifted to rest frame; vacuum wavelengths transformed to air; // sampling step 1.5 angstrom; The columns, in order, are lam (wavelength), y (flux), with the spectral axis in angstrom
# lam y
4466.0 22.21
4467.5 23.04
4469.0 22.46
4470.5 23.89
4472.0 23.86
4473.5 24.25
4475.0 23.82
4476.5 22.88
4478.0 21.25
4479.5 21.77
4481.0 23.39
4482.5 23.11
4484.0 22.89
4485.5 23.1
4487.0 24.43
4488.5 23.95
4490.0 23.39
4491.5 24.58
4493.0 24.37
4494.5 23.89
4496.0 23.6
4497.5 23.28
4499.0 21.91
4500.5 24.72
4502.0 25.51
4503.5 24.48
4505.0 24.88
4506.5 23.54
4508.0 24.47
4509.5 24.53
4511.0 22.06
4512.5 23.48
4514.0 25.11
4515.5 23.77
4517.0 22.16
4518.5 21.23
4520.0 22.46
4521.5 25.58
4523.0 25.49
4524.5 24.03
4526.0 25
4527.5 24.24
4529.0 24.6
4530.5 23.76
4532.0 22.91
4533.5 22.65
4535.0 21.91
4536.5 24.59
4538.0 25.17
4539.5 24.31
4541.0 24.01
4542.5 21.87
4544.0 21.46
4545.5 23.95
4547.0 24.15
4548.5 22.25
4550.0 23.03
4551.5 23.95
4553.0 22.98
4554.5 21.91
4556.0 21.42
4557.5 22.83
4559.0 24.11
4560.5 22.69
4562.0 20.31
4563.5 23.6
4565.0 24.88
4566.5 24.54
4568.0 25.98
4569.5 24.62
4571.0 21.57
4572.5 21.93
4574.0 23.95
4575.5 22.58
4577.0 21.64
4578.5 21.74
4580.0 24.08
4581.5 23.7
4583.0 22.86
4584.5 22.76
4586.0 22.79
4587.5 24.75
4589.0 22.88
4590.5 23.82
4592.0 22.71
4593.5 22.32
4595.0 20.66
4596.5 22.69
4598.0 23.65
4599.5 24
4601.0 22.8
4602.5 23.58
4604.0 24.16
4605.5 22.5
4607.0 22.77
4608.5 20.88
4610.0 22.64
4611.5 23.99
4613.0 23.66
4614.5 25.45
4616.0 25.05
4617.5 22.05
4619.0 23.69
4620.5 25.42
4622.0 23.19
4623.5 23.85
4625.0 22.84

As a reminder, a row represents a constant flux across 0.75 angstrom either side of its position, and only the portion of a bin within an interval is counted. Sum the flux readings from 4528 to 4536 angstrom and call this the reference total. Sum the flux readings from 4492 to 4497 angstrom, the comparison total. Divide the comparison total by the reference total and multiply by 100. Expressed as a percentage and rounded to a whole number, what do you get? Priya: 62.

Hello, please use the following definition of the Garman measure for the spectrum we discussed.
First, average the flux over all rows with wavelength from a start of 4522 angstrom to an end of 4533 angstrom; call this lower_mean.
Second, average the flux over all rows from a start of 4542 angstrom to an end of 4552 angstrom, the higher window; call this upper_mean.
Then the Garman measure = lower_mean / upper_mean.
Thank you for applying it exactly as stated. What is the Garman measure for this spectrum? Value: 1.06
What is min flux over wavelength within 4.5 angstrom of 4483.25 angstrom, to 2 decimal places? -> 21.77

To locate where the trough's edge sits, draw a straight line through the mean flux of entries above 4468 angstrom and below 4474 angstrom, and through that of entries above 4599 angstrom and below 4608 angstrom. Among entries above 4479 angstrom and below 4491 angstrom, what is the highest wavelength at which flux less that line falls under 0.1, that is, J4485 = 4490.0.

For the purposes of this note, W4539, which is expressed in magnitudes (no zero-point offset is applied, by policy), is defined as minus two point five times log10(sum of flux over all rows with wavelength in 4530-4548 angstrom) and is -6.12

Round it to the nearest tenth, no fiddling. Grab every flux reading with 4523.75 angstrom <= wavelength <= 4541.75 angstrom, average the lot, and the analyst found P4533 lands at 23.9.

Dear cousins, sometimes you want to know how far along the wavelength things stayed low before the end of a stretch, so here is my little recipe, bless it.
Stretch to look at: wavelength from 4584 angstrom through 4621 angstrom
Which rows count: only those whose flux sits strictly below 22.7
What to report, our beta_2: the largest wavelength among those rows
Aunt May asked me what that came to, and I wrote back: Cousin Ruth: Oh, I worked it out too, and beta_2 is 4617.5 angstrom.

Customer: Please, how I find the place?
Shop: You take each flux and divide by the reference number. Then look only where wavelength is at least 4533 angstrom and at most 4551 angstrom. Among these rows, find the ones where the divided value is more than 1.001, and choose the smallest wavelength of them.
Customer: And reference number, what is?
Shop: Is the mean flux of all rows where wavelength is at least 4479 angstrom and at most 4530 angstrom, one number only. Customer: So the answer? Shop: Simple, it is 4536.5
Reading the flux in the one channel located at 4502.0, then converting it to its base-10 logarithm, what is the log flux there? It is 1.41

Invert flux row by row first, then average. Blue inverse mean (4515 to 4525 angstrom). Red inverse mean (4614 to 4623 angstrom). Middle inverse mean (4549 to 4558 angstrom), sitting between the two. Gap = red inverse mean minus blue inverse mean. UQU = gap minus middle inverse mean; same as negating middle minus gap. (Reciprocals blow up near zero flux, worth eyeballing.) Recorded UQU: -0.0453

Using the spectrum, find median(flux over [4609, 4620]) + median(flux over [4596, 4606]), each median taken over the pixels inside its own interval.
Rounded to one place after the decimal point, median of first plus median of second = 47.3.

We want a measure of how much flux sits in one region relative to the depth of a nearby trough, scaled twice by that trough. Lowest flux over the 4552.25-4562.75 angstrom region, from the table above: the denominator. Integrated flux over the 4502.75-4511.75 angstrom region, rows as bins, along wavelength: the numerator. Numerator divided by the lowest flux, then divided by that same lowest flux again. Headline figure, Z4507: 0.52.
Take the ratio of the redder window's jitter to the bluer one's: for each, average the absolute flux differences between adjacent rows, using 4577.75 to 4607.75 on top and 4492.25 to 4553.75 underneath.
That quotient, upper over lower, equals 0.93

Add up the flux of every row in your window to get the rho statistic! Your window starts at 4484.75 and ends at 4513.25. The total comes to 454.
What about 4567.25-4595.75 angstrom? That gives 437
